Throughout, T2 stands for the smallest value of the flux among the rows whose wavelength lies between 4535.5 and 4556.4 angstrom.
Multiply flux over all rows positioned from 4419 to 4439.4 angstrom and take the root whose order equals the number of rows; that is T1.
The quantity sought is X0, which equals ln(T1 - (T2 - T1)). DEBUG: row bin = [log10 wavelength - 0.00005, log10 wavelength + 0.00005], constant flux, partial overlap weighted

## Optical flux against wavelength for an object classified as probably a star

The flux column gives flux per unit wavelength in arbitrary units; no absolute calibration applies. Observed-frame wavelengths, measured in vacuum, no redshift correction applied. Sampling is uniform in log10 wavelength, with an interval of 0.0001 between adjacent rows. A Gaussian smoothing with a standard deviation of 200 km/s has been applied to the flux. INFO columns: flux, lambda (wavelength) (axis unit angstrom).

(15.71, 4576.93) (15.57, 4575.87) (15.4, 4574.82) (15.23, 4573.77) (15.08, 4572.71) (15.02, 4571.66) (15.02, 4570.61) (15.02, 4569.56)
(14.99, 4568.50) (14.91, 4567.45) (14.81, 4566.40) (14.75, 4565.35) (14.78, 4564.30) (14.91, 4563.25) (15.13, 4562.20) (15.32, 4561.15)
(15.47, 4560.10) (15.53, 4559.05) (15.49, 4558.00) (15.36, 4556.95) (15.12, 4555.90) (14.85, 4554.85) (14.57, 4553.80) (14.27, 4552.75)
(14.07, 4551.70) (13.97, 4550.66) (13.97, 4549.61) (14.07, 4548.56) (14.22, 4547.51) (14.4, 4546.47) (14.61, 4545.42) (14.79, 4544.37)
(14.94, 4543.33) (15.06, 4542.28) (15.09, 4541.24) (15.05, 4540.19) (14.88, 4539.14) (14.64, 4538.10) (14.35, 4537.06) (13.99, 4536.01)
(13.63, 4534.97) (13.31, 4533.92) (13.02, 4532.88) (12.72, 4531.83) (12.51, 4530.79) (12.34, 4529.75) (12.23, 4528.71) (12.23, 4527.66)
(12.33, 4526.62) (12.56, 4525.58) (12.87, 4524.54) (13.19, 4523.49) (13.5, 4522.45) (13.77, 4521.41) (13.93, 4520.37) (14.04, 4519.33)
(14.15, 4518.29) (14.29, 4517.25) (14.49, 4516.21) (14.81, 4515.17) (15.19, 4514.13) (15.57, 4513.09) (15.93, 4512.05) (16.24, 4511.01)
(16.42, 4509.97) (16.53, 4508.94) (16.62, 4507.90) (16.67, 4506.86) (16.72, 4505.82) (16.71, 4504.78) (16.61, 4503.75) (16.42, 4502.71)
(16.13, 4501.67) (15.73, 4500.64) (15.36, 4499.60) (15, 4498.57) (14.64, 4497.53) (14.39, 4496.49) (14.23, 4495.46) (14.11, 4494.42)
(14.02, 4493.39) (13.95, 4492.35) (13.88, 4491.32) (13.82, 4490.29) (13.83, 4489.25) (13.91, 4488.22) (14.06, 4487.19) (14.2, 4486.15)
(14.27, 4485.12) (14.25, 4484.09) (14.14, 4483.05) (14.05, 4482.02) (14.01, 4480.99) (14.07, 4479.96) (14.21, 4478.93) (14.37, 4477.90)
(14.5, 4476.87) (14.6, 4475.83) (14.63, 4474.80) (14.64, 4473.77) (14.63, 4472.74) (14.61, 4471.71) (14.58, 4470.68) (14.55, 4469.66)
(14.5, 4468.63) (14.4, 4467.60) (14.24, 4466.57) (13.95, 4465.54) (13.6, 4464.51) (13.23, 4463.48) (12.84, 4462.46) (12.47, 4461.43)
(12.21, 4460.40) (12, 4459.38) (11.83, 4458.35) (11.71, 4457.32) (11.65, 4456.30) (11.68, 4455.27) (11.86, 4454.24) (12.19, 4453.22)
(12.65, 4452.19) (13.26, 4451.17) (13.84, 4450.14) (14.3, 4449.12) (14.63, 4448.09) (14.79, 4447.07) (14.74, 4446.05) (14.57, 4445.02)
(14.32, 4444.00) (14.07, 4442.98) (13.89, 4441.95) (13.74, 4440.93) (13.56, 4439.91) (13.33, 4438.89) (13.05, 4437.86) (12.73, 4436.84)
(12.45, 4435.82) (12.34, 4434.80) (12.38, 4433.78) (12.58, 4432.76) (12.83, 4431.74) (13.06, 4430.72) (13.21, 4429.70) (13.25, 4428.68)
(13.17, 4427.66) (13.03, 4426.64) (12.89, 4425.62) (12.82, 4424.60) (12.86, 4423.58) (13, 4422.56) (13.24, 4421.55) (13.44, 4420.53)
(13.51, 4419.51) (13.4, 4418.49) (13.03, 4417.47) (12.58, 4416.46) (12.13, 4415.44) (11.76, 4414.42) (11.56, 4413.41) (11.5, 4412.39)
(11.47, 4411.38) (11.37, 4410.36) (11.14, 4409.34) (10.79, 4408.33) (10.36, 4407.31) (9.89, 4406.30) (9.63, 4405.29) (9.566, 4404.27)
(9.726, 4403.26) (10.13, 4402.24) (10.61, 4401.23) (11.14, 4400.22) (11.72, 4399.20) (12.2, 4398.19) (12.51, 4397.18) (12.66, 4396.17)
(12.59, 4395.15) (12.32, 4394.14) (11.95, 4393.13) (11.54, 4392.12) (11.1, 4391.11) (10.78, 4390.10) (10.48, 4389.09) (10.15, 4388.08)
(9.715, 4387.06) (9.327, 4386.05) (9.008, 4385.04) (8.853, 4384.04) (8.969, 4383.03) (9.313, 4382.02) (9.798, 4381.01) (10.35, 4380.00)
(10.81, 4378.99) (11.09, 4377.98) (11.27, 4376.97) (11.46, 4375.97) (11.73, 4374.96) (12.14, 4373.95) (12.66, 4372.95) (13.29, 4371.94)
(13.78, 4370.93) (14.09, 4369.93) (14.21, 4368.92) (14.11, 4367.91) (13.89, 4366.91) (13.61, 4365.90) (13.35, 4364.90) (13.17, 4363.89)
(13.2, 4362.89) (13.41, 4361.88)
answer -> 2.48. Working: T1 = 13.0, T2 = 13.97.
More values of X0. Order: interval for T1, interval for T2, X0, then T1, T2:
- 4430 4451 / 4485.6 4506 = 2.58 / 13.5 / 13.82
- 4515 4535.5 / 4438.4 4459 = 2.70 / 13.3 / 11.65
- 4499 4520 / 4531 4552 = 2.93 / 15.7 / 12.72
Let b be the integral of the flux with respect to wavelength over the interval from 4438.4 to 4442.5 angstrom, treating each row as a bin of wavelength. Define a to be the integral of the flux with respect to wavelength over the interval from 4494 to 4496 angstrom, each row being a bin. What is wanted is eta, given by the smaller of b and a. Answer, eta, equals 28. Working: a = 28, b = 56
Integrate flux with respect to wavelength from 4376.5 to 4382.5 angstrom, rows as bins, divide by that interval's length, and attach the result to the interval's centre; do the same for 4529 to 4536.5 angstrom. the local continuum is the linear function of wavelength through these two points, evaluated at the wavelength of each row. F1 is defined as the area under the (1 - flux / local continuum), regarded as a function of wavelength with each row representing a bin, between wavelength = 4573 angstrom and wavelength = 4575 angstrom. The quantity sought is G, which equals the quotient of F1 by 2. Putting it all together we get -0.11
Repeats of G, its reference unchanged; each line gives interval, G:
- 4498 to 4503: -0.64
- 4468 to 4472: -0.43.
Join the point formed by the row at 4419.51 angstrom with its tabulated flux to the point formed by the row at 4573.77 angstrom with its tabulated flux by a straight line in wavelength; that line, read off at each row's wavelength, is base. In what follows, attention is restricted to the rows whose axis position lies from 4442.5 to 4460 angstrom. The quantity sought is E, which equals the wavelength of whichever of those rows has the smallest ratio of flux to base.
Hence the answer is 4456.30 angstrom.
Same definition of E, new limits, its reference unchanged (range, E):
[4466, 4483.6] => 4480.99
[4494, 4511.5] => 4494.42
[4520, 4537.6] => 4528.71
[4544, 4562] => 4550.66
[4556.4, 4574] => 4565.35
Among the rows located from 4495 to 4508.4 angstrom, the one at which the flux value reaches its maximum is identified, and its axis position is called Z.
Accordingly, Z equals 4505.82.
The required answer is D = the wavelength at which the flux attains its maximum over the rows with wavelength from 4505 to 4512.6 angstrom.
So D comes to 4505.82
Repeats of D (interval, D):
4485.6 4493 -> 4486.15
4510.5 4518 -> 4511.01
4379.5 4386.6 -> 4380.00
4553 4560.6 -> 4559.05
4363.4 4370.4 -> 4368.92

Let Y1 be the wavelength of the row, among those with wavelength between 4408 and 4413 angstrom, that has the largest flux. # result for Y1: 4412.39 angstrom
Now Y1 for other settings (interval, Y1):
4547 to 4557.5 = 4556.95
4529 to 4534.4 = 4533.92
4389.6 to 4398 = 4396.17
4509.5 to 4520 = 4509.97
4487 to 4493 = 4487.19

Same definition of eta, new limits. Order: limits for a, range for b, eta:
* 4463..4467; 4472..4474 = 29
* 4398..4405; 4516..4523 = 74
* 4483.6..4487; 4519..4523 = 48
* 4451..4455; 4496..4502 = 50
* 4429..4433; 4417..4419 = 26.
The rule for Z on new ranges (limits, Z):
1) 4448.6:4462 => 4449.12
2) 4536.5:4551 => 4541.24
